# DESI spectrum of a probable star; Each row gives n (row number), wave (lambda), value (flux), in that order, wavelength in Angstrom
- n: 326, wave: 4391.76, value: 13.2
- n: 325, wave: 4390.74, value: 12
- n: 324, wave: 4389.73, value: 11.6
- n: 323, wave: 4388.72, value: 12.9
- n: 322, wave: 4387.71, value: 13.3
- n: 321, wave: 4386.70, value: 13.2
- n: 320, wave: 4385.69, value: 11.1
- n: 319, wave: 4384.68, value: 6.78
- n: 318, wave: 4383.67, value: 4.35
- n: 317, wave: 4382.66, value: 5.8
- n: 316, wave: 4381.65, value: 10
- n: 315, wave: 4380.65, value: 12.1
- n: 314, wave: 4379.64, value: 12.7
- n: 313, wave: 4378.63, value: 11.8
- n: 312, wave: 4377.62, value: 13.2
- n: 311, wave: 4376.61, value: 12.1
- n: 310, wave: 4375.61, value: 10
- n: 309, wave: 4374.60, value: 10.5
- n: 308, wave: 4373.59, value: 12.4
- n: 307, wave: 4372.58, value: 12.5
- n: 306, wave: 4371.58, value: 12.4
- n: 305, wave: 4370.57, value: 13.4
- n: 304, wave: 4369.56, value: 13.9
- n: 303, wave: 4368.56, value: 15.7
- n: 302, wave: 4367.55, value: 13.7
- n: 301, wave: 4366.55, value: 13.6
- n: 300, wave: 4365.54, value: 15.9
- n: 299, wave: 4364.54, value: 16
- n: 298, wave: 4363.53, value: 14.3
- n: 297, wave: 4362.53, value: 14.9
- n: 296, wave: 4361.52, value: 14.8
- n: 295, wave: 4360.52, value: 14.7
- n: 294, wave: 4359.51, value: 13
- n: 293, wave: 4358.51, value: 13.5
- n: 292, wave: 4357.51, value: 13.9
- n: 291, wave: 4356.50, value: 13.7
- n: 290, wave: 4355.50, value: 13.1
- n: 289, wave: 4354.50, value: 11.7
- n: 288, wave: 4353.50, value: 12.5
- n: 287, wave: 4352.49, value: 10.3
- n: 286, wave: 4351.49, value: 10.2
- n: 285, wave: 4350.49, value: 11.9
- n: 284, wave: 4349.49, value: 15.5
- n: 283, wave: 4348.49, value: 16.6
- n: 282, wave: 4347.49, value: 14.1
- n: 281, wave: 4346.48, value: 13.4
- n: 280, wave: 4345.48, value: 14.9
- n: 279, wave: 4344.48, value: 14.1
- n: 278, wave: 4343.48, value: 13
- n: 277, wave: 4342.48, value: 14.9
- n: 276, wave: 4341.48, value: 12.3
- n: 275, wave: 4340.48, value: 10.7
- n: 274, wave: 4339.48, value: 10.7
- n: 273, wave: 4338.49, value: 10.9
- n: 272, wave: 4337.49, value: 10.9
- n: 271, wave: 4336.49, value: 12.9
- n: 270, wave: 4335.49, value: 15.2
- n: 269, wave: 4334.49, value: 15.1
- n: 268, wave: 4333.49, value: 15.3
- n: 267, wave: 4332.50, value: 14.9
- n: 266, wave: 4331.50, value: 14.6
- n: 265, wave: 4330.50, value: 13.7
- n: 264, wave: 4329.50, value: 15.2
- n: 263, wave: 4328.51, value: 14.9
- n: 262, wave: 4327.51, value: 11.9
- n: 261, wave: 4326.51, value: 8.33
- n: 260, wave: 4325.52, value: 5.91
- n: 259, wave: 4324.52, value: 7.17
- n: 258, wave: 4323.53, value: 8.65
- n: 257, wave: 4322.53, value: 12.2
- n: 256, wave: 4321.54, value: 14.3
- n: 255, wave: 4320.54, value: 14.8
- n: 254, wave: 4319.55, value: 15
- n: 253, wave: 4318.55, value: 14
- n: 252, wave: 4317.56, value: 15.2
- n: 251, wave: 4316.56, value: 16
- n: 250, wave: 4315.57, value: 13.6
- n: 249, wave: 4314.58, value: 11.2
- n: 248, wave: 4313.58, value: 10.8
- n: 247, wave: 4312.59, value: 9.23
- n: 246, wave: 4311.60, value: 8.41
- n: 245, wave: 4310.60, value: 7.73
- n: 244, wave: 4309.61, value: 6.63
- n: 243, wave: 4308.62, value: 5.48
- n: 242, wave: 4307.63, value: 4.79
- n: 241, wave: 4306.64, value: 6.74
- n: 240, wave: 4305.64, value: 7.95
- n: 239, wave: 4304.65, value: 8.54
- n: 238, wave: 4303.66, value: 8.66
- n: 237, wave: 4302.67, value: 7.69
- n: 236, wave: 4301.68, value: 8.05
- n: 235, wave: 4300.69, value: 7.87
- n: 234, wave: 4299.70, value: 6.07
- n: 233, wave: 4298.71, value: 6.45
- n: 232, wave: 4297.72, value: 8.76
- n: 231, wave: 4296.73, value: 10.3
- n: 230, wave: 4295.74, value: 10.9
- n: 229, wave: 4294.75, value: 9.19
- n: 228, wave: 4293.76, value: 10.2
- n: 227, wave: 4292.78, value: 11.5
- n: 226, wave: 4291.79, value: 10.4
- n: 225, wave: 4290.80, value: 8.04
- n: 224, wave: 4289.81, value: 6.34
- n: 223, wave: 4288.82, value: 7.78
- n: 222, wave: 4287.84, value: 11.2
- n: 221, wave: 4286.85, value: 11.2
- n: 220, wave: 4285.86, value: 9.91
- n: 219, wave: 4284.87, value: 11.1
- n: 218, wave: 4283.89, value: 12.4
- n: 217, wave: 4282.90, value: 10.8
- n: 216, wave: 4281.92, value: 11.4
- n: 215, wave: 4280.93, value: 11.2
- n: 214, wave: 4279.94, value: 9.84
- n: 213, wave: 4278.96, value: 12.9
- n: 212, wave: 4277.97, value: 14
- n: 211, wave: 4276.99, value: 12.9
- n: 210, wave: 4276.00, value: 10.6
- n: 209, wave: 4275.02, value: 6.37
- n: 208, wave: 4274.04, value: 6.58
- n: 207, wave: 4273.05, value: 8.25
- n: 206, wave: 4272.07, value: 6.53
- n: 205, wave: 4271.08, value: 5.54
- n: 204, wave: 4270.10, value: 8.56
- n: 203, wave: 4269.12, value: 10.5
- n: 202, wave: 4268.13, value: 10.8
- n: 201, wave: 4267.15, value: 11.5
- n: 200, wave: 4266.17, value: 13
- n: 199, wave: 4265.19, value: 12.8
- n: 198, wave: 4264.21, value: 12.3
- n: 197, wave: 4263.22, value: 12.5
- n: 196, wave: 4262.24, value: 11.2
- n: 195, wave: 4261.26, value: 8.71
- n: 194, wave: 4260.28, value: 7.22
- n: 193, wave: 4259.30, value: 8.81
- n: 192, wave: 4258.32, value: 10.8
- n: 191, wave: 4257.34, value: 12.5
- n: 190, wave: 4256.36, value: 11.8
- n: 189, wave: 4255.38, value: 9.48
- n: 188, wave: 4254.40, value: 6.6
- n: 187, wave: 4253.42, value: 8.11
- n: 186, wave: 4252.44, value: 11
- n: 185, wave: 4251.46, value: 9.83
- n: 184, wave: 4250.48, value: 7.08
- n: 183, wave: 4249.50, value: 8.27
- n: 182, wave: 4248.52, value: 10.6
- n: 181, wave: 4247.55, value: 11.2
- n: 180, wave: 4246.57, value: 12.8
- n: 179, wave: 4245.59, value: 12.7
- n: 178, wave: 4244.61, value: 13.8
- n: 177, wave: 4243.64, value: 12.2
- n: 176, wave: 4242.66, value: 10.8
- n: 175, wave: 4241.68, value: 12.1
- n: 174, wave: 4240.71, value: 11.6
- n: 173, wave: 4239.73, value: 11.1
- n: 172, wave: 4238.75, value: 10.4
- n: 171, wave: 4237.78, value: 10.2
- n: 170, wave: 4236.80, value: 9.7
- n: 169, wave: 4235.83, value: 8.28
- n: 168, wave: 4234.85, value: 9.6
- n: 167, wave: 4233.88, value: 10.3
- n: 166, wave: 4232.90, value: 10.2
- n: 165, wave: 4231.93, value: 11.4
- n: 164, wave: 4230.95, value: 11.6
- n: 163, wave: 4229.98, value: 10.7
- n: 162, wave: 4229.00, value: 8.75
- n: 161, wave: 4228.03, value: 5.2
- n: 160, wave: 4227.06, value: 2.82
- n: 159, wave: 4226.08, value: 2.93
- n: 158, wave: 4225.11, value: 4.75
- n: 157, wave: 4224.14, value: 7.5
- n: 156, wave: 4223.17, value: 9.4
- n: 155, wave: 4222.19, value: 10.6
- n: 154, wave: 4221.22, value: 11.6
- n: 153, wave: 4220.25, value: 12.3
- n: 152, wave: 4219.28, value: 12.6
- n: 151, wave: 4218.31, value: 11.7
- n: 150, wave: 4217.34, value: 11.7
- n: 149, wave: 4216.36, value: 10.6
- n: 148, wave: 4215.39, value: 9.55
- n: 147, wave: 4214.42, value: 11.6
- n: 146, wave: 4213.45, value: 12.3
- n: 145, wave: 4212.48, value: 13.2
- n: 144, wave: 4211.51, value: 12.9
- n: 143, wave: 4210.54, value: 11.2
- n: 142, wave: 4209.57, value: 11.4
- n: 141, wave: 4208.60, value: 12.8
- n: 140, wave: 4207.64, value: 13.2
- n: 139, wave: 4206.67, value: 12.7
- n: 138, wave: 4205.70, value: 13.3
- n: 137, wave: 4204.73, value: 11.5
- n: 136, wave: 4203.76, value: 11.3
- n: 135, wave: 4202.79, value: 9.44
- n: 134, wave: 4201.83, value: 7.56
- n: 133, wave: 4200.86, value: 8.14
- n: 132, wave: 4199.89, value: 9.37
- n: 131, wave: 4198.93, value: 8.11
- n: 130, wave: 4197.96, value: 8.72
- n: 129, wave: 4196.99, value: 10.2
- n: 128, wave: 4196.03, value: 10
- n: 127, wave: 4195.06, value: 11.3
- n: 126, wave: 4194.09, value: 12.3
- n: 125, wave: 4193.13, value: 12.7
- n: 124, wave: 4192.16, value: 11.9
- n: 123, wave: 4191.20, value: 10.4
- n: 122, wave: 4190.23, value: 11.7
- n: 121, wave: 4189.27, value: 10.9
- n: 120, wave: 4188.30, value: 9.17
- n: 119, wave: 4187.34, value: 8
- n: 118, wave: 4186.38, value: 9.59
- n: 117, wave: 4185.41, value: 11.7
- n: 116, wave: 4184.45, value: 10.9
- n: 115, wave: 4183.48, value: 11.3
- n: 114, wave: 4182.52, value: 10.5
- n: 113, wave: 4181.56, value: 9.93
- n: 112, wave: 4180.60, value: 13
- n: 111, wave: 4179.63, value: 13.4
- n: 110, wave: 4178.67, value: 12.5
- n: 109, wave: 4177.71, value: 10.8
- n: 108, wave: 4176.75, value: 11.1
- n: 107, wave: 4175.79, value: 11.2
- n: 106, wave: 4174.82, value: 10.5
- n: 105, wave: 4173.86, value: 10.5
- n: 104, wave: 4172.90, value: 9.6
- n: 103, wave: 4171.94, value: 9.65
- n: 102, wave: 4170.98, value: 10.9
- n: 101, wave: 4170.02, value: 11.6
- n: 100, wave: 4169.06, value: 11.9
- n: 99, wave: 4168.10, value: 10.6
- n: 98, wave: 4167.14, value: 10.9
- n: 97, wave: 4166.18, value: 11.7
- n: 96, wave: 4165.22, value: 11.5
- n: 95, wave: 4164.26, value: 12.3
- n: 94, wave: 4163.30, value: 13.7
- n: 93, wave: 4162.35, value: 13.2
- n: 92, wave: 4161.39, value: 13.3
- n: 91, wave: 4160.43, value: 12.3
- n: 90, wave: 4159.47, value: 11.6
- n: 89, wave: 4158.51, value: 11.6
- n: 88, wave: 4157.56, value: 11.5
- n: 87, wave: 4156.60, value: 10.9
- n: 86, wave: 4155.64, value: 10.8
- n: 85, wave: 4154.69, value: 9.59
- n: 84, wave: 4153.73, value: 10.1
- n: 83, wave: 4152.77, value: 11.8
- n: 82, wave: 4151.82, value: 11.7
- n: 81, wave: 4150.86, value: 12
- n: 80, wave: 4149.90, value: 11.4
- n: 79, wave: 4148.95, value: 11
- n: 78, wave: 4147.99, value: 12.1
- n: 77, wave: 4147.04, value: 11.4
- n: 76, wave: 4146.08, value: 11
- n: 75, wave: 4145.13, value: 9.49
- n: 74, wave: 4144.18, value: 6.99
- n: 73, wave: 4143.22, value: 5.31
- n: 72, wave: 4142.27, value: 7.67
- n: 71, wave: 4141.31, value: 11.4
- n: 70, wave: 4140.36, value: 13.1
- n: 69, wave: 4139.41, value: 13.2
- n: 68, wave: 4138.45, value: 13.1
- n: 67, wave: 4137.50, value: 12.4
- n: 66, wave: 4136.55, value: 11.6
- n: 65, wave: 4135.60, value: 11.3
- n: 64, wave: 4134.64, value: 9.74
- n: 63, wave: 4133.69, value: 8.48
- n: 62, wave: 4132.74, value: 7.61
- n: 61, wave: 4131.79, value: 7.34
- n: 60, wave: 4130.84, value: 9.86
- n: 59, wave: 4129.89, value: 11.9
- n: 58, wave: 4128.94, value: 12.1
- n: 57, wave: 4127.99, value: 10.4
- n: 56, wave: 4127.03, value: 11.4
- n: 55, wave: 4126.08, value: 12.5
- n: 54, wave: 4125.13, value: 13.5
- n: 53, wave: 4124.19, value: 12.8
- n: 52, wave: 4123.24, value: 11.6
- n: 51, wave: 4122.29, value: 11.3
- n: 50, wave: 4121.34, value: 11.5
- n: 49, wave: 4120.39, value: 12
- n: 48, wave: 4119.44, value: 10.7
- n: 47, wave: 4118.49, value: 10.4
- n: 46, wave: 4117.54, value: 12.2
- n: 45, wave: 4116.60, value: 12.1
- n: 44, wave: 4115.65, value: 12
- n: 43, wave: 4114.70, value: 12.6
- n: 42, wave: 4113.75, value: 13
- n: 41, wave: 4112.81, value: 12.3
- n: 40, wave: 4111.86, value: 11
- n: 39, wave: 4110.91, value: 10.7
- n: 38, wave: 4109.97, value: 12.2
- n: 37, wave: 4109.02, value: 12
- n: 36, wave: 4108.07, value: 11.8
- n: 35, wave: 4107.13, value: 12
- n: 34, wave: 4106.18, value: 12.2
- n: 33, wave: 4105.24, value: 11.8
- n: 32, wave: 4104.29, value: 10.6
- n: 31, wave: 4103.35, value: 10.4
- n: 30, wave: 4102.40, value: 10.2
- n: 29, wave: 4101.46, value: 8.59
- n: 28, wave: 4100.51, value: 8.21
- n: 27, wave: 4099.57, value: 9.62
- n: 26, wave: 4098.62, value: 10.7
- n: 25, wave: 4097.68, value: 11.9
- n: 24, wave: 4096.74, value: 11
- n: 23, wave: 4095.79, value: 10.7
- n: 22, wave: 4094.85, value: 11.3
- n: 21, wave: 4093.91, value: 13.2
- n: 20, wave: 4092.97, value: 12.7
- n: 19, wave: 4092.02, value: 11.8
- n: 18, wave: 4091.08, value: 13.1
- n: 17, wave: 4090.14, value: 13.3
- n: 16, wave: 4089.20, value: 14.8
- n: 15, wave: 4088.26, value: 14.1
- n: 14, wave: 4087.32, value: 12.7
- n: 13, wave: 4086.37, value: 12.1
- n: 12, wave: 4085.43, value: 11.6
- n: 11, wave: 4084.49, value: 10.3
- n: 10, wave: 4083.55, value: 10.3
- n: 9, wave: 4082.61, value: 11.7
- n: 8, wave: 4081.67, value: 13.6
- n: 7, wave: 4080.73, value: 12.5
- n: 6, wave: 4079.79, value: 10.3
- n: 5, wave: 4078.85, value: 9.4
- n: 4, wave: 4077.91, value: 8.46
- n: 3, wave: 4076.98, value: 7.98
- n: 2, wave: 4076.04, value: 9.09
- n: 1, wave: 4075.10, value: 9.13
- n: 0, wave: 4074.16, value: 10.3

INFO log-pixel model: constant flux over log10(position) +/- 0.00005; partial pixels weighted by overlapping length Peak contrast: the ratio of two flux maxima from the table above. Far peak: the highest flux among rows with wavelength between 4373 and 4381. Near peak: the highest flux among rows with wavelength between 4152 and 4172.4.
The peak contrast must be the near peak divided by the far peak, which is 1.04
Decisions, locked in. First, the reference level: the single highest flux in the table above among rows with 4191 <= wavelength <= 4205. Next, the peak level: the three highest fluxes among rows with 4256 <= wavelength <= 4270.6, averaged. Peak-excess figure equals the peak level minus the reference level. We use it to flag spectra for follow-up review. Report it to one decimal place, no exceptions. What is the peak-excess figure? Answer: 0.1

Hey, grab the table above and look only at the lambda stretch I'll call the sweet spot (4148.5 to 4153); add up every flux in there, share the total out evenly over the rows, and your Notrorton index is 11.6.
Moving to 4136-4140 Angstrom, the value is 12.6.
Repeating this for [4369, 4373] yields 13.1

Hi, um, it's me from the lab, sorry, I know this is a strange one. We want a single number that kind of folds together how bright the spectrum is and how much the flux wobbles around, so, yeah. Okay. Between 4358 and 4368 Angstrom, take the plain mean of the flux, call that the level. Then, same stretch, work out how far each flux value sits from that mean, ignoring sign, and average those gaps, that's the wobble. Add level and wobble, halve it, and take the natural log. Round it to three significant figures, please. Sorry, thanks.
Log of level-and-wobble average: 2.03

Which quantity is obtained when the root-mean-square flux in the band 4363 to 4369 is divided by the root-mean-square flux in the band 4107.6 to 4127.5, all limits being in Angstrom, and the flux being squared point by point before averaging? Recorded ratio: 1.25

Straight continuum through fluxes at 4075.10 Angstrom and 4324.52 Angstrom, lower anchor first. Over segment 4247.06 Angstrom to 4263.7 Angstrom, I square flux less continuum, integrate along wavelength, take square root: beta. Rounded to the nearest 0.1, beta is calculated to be 11.2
